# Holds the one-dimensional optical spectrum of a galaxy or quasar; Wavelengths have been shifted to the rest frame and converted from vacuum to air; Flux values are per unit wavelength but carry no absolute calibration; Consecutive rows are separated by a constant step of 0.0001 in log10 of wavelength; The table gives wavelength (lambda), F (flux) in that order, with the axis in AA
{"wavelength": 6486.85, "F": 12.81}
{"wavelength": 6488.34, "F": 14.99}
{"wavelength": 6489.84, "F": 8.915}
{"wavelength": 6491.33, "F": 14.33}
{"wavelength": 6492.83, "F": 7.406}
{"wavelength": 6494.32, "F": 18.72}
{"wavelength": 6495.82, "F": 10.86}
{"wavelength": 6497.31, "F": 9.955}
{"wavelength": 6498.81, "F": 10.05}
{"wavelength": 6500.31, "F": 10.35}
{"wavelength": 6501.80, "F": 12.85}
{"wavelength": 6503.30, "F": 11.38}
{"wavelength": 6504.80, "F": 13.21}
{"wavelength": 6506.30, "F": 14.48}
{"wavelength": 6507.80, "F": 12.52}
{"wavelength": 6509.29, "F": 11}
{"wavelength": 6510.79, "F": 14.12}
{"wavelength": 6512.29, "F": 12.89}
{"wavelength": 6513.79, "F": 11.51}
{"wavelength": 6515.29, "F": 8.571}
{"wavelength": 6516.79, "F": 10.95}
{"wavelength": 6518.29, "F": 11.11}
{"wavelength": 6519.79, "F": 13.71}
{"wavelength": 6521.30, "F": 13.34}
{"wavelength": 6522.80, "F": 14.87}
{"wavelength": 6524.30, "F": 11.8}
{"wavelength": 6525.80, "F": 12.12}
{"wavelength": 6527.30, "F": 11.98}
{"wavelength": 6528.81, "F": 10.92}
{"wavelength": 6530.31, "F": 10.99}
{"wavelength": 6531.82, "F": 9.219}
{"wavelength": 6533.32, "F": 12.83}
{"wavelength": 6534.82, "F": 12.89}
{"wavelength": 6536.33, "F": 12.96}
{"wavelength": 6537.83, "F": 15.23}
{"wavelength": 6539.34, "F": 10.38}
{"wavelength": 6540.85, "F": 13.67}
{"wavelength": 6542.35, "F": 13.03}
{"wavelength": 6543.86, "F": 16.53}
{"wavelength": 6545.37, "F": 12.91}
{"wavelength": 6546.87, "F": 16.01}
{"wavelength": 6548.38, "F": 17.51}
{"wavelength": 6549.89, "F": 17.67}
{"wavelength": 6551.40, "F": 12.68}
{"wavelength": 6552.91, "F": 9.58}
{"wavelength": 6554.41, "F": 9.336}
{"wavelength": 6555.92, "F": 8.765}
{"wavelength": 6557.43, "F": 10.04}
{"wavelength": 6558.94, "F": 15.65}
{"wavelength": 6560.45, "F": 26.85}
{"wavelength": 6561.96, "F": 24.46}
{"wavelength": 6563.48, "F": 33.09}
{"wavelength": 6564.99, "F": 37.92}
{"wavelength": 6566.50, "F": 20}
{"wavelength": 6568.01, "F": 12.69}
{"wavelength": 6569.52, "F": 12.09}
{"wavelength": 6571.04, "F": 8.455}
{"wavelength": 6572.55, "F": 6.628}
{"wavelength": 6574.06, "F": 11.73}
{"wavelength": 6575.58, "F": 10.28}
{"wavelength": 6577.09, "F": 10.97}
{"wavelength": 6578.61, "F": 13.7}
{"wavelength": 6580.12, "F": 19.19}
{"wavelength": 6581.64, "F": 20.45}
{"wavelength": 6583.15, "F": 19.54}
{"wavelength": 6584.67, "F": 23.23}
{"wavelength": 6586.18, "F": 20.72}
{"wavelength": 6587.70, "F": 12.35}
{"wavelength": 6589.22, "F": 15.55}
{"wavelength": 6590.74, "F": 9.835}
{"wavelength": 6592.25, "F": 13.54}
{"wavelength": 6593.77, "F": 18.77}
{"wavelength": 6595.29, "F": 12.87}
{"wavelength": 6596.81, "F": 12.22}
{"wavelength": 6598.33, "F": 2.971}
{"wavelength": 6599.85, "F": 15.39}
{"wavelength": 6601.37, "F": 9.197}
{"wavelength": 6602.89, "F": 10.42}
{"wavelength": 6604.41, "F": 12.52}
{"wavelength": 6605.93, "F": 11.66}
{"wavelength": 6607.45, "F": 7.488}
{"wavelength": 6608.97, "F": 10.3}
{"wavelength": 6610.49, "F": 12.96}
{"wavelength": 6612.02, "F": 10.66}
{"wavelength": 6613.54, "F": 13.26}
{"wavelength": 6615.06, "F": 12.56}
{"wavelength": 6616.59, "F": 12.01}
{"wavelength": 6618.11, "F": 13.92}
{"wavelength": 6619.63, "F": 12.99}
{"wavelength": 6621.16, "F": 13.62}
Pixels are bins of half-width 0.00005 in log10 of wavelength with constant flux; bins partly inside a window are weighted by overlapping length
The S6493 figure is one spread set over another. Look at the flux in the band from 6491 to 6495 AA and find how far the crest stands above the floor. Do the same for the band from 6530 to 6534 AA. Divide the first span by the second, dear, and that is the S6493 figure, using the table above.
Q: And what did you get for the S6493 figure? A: 3.1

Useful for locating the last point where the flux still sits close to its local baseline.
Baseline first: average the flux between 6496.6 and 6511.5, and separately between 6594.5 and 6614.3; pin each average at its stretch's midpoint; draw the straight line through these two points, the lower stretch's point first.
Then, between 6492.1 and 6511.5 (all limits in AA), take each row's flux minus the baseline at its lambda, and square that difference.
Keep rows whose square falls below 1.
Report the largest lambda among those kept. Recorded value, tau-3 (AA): 6509.29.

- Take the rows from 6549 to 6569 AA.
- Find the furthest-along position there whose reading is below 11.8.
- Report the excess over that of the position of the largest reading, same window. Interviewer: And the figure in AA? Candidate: 7.6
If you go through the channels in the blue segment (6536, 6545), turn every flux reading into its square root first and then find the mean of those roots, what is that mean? 3.68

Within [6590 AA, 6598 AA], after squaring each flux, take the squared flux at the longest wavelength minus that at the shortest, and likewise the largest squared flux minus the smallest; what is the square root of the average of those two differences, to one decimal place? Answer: 12.4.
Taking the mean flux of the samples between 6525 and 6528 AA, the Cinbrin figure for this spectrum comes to 12.1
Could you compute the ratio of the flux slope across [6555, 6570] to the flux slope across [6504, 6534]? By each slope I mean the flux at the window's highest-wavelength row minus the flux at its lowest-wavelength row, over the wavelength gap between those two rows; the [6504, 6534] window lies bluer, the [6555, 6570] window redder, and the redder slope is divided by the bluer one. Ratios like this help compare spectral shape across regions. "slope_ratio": -18.3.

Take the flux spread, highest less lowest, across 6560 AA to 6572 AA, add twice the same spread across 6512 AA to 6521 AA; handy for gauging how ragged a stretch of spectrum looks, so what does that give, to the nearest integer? 40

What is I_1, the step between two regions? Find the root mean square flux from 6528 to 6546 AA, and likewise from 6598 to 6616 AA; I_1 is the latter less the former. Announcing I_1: -1.6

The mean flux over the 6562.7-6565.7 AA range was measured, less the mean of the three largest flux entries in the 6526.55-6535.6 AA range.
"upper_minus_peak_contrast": 23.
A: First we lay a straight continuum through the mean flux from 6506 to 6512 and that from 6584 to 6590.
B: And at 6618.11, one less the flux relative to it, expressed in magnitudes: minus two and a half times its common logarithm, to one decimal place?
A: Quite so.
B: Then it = 1.3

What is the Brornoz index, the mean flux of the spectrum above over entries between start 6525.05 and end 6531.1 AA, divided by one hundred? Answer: 0.115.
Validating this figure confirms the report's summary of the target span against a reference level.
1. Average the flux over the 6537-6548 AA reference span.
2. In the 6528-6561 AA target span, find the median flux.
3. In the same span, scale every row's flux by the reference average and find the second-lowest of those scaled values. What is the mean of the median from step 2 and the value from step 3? 6.78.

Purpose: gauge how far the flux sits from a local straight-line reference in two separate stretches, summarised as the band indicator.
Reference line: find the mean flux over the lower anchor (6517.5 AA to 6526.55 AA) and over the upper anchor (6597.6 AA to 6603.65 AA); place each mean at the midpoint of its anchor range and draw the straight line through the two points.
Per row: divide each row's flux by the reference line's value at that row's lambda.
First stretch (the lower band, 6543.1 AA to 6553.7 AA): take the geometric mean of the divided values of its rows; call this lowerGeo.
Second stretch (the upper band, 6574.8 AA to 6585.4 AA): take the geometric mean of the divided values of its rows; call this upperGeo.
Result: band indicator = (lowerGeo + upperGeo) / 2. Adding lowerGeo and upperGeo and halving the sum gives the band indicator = 1.39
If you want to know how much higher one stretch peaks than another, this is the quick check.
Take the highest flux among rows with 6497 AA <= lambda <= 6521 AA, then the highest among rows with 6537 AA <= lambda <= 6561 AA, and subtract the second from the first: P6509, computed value -12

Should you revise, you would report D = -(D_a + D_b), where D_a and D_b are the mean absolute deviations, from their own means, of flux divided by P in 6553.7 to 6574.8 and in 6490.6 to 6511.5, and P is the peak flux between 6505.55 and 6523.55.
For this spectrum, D -0.69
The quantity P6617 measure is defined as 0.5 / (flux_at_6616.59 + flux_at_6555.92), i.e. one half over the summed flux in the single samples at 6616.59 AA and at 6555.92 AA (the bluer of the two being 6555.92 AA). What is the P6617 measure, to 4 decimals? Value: 0.0241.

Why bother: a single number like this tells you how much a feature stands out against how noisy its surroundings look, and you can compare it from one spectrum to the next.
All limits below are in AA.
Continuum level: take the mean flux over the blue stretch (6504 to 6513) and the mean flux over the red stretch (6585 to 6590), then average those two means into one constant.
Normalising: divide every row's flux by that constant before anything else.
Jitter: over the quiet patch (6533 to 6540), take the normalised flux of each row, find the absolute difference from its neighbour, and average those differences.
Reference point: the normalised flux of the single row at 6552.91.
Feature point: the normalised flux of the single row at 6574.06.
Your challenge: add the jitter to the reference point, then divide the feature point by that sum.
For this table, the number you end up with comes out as 1.0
